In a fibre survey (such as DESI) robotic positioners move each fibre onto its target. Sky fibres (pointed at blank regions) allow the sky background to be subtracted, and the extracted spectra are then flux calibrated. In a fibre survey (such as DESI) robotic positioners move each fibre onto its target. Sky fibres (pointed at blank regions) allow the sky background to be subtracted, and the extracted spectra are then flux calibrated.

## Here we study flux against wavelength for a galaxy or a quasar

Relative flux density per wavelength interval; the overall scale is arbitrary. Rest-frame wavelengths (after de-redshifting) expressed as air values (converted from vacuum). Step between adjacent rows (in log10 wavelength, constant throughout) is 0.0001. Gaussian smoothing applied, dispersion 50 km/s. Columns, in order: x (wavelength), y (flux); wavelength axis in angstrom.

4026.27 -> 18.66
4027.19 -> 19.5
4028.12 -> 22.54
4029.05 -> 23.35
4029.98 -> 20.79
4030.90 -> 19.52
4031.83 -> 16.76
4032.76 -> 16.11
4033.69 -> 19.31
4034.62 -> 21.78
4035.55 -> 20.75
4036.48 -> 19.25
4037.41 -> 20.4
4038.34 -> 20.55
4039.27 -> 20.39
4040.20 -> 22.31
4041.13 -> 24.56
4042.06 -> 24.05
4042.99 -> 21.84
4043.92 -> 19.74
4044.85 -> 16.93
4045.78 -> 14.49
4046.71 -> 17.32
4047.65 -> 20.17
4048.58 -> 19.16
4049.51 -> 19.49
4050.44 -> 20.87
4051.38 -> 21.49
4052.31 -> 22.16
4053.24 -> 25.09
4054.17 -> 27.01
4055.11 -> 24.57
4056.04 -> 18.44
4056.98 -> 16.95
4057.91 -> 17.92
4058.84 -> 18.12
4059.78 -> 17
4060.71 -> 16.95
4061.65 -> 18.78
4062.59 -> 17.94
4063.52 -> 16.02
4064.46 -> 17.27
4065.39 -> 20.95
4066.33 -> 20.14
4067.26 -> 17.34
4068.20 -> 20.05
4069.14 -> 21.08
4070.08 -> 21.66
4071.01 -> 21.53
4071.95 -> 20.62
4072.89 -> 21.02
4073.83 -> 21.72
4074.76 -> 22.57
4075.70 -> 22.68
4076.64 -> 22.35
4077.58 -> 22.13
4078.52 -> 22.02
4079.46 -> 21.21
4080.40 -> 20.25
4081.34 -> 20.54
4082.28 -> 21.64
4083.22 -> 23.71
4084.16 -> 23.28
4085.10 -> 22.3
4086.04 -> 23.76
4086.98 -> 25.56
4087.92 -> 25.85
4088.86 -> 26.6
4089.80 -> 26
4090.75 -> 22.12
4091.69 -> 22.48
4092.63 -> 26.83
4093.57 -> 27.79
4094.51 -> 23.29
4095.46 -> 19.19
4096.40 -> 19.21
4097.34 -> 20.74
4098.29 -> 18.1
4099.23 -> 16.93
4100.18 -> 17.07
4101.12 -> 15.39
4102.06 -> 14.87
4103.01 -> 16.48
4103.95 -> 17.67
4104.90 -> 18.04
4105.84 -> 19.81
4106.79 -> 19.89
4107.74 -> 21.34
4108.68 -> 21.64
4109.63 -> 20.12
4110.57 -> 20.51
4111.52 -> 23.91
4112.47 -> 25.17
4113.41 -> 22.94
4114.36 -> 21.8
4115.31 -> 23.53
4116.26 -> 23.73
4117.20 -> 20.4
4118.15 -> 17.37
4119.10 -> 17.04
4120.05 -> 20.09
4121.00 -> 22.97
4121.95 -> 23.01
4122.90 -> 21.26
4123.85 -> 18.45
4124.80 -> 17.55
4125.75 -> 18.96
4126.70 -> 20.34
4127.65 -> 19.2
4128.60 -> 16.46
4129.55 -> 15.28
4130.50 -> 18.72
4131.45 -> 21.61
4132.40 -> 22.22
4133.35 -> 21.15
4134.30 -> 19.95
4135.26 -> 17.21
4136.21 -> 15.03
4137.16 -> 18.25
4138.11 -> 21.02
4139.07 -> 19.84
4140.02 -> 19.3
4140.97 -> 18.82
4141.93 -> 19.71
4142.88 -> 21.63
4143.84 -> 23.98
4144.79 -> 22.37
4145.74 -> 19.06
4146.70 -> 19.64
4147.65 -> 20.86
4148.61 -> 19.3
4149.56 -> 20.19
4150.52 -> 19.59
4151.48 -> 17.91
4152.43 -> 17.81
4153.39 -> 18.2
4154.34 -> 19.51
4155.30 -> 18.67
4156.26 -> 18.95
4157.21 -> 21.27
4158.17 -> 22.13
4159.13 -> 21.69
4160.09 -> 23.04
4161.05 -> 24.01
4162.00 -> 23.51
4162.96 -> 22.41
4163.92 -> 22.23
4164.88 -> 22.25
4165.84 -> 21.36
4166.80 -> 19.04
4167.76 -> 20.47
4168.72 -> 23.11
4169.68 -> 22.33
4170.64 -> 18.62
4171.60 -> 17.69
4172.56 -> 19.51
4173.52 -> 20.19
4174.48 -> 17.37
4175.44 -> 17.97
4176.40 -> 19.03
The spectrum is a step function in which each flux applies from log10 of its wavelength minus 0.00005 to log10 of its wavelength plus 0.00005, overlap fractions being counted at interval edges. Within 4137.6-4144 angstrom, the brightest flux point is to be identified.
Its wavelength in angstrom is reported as 4143.84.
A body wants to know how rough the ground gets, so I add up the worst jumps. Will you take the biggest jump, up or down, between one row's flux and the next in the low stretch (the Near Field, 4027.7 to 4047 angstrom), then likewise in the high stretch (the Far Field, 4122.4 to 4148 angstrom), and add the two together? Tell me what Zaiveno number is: 6.6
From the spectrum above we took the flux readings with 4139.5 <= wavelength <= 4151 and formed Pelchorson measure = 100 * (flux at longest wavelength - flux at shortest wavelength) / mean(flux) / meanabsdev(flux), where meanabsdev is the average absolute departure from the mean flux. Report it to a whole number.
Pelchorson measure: 1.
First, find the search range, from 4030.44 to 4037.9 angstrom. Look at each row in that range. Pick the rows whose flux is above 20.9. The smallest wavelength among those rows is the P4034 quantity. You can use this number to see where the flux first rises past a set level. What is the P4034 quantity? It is 4034.62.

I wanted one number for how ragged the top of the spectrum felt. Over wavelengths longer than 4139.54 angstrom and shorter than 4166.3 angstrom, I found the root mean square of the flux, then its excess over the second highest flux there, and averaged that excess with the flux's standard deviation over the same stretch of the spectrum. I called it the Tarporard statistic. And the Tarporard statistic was -0.7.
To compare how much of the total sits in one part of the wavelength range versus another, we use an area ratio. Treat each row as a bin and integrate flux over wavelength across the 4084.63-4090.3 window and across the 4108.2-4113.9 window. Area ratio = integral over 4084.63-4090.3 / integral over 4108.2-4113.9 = 1.11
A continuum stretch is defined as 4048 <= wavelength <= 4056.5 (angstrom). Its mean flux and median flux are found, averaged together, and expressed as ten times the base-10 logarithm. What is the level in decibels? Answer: 13.4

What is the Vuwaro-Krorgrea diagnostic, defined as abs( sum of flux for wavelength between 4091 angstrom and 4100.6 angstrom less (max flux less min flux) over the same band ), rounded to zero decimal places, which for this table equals 201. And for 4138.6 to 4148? 200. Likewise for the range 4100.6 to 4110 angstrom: 178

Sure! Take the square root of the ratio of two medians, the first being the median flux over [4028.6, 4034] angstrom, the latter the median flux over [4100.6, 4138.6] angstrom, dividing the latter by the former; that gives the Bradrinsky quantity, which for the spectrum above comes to 1.02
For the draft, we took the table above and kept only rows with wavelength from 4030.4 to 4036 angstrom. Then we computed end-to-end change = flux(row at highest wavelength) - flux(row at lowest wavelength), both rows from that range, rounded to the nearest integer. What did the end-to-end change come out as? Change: 1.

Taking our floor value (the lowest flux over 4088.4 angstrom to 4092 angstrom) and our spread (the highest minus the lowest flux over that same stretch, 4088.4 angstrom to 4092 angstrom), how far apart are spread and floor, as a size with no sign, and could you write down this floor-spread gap 17.6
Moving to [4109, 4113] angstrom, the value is 15.1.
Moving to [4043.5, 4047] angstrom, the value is 9.2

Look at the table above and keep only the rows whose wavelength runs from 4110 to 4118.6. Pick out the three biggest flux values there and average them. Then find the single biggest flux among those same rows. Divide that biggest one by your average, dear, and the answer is 1.04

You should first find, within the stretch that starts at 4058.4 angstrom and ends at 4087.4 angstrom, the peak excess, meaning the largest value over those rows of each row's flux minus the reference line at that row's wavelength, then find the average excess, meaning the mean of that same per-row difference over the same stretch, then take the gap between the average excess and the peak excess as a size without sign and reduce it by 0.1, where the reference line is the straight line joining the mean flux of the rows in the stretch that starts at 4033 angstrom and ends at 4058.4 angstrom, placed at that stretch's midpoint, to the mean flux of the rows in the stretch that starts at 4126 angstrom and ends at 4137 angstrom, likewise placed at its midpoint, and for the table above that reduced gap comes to 5.0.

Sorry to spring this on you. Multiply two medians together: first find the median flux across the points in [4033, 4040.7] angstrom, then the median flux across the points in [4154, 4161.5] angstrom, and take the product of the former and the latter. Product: 440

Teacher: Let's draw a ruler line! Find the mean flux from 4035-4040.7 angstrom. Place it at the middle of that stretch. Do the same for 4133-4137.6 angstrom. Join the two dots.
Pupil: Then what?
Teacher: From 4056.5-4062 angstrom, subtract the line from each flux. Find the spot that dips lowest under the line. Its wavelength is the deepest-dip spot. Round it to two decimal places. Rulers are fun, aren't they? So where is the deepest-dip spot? 4056.98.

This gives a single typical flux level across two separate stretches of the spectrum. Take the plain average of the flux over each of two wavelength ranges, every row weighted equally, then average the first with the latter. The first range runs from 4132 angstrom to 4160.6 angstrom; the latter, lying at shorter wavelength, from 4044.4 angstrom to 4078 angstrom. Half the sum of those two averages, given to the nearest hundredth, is 19.97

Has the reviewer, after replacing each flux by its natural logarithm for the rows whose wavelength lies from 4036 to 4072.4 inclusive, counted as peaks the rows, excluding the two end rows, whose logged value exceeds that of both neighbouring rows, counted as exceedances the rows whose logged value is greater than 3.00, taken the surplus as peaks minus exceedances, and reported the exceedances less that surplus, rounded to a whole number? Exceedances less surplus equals 32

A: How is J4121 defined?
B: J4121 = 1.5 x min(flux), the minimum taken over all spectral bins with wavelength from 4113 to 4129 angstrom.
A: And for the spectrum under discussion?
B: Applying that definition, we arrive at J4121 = 25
